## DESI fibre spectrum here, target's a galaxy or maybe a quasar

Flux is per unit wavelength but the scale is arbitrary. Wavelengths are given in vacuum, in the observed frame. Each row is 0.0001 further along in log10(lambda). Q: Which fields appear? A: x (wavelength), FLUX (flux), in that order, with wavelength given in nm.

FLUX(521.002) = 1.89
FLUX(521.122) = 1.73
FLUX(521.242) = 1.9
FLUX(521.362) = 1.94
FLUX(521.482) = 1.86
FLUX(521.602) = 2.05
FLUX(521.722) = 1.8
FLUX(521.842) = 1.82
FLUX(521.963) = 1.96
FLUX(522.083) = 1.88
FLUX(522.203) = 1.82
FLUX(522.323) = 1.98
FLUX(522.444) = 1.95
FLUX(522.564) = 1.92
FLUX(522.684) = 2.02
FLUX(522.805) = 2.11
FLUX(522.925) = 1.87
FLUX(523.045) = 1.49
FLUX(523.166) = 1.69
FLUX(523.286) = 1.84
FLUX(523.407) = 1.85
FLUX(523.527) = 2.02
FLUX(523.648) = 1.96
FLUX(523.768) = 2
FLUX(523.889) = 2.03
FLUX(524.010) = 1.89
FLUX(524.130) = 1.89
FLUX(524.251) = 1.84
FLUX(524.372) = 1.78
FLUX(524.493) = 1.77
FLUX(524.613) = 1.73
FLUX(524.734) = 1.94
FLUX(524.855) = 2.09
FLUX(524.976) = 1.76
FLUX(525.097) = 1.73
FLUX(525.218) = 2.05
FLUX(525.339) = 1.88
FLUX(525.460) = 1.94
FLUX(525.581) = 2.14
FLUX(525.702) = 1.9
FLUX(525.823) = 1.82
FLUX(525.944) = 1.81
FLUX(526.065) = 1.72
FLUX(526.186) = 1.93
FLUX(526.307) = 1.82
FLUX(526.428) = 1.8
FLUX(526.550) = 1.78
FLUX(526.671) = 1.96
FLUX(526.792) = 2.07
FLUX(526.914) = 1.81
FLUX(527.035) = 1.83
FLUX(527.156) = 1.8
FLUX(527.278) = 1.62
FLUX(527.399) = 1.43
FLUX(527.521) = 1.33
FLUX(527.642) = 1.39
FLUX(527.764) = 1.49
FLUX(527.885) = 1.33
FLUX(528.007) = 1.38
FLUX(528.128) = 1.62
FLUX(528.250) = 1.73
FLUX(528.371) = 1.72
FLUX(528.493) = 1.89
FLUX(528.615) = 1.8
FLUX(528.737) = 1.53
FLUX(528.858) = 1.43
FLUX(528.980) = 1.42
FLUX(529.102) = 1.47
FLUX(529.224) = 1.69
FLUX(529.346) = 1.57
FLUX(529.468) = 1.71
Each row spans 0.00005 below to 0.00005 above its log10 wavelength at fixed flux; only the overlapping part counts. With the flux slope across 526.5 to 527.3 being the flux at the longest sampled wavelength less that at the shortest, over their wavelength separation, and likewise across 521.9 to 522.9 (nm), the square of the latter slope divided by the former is -0.14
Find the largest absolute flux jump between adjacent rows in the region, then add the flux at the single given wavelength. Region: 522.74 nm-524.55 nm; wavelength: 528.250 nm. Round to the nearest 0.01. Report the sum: 2.11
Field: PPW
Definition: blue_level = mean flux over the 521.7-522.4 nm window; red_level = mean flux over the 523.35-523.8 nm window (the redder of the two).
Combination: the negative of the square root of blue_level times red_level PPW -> -1.92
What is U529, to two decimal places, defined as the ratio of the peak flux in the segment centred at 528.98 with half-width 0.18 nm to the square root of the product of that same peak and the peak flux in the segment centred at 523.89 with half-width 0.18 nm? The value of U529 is 0.85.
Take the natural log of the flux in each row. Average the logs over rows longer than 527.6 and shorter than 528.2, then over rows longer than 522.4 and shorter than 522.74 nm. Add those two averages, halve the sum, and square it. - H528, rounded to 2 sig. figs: 0.27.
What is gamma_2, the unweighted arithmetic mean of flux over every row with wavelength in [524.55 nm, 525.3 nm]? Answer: 1.88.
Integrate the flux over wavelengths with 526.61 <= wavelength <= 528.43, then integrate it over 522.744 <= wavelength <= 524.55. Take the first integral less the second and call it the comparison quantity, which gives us -0.40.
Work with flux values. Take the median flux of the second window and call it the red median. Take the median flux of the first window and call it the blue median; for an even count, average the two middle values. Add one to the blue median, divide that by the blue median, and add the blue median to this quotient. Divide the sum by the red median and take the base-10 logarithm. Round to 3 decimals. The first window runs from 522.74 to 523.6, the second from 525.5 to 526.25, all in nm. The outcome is 0.261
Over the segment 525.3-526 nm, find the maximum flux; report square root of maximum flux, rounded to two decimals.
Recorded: 1.46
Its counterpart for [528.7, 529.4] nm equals 1.30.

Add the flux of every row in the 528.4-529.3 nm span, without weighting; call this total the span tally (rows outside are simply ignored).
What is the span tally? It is 11.2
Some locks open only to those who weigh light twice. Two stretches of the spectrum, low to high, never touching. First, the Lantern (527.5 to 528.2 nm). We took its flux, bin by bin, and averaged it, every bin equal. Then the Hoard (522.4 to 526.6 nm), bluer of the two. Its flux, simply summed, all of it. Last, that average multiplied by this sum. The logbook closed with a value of 94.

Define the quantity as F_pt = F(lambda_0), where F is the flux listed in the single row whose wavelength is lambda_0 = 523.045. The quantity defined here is 1.49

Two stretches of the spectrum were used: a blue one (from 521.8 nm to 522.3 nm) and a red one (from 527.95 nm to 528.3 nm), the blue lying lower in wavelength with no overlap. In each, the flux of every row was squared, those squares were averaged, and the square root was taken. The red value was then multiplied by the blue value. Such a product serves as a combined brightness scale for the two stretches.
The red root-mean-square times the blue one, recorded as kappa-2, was 3.0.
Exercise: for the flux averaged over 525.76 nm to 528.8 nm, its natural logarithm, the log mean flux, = 0.529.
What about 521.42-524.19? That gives 0.642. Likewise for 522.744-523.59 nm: 0.609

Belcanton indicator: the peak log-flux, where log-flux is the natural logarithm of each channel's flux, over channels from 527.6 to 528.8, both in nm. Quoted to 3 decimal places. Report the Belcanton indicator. 0.637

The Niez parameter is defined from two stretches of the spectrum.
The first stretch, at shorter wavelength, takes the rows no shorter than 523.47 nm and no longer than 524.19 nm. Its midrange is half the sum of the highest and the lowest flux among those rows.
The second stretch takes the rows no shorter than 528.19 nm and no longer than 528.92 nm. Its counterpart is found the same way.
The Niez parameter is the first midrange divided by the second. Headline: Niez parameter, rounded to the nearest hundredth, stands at 1.18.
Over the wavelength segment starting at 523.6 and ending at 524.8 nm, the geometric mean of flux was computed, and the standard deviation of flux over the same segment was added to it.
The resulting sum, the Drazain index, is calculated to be 1.98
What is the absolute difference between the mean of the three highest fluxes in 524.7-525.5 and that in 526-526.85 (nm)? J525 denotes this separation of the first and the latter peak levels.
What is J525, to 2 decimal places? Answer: 0.04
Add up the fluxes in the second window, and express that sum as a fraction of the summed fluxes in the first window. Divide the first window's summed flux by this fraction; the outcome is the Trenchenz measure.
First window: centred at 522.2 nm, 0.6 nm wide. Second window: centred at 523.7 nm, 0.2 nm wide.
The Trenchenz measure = 23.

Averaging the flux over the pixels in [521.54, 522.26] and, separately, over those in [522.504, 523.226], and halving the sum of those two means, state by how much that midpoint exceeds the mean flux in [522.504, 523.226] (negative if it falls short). 0.019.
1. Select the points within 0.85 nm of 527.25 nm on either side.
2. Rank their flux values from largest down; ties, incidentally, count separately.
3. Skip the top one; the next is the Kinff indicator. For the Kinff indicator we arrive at 1.96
